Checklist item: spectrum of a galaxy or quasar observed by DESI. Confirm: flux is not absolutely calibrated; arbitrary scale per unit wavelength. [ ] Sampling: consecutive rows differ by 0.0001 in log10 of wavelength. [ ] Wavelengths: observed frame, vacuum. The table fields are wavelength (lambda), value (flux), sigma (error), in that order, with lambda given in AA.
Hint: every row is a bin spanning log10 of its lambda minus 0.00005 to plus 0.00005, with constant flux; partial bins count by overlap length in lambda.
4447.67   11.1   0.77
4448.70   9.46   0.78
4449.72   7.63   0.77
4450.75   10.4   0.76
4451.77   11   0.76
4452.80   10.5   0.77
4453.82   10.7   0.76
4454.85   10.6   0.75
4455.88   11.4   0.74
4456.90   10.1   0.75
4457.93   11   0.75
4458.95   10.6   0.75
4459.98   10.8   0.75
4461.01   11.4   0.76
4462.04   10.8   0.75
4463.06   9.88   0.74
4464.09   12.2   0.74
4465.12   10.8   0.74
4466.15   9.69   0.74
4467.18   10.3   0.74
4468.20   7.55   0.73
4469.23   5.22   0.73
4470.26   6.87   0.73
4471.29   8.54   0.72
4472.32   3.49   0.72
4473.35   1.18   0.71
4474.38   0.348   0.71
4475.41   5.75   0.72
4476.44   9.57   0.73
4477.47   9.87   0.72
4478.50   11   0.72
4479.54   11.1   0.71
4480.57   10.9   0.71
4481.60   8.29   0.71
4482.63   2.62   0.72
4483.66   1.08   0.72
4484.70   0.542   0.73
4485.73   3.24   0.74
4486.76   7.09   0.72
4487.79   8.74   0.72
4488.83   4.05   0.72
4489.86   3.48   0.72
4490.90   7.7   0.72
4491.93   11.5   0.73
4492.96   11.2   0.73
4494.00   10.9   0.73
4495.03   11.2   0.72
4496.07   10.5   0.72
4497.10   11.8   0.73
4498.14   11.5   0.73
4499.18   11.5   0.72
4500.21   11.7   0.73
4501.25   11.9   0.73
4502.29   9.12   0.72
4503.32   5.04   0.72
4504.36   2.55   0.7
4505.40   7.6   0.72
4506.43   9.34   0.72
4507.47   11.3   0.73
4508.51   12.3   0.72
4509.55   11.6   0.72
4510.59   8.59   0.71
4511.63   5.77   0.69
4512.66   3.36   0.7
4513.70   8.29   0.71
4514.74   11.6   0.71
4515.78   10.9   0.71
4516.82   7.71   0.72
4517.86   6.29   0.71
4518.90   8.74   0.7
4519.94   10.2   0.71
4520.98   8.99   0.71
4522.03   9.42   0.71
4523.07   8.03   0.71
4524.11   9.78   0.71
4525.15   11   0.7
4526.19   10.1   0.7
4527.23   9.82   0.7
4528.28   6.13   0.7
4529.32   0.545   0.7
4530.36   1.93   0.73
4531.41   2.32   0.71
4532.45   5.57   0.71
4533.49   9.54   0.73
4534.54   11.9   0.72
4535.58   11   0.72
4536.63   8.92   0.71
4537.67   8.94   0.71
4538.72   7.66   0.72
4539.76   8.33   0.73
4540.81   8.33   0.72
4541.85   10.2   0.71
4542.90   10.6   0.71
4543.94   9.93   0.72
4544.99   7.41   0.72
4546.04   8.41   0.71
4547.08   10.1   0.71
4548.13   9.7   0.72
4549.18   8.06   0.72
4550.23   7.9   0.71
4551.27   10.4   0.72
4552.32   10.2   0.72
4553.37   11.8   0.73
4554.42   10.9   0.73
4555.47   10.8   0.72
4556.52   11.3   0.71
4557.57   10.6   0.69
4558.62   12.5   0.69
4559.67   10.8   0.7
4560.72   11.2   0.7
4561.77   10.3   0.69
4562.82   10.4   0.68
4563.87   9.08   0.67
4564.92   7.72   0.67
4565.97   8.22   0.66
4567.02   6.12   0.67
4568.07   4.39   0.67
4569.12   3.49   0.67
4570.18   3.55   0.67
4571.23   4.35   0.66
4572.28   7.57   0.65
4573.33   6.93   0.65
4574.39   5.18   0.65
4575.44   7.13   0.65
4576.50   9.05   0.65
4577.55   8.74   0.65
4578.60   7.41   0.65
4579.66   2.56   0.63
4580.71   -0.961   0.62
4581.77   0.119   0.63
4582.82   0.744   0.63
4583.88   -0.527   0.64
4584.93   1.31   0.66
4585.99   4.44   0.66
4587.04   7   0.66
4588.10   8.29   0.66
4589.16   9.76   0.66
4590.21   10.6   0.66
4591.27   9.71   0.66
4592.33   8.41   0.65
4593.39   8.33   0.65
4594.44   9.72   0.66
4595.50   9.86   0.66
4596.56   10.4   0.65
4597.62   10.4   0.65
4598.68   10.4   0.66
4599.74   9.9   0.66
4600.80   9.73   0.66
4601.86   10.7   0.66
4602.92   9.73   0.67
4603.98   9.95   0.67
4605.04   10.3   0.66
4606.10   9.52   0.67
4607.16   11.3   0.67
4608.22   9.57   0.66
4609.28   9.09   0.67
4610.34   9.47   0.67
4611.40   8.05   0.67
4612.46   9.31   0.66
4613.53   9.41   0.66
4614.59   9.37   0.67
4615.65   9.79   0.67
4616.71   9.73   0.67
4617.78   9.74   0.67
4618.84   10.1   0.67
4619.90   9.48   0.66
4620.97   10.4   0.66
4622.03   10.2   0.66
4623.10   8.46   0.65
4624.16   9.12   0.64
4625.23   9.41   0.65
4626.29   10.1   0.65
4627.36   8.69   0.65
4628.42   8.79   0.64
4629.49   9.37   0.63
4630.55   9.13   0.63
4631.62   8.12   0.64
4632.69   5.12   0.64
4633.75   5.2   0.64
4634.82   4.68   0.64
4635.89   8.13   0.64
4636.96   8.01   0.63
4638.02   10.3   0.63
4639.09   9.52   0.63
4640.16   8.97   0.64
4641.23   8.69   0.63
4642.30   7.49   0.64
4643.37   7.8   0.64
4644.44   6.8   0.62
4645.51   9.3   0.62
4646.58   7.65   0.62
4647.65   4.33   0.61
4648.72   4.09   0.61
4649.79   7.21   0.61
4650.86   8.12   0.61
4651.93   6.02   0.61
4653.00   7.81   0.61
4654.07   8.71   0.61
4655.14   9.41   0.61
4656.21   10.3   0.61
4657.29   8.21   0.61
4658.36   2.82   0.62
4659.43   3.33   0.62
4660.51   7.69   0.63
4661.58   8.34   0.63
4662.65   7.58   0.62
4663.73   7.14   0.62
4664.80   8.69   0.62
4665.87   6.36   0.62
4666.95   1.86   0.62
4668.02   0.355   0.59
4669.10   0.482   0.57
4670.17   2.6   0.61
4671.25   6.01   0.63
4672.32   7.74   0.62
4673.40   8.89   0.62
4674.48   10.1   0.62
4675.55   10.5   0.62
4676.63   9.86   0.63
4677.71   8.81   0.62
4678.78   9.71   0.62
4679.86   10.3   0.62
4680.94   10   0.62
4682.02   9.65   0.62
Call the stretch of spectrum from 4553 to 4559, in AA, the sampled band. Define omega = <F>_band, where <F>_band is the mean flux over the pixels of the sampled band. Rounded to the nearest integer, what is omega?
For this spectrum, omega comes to 11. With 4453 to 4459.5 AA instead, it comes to 11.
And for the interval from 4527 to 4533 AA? 4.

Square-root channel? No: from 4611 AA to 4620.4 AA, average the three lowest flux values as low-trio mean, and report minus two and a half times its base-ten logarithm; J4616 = -2.4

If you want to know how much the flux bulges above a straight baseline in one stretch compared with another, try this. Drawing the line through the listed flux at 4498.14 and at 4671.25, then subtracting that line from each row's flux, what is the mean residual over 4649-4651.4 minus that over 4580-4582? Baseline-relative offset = 10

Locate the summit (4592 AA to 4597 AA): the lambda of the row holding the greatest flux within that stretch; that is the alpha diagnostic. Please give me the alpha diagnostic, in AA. 4596.56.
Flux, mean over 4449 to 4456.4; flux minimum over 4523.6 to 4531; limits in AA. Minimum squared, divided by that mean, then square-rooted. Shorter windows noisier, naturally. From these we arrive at 0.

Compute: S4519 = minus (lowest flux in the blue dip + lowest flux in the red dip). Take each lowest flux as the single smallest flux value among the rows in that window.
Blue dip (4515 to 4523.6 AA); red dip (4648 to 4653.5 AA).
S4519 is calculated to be -10.4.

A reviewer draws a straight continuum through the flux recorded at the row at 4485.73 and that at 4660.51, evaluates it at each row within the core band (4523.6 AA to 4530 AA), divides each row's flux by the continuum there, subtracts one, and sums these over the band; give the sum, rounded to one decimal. 5.1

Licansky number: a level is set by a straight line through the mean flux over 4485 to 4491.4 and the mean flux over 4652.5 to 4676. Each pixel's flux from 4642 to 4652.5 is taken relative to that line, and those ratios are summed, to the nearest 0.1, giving 10.6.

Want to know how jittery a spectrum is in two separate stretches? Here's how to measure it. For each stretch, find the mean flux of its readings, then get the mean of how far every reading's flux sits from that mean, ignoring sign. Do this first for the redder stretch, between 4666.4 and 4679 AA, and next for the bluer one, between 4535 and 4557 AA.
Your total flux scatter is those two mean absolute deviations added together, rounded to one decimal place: 4.6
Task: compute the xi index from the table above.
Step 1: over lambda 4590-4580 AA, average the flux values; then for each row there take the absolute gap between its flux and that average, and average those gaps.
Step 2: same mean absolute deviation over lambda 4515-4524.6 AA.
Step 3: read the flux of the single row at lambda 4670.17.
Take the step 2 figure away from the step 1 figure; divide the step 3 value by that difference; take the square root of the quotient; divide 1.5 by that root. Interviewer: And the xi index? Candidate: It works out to 1.5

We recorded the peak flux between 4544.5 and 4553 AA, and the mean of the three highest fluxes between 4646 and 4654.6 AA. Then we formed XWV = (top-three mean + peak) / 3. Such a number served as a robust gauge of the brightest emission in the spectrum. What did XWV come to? 6.2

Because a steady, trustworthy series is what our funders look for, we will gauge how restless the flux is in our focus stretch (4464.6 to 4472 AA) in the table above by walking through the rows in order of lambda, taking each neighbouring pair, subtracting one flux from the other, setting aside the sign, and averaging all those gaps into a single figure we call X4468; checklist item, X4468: 1.7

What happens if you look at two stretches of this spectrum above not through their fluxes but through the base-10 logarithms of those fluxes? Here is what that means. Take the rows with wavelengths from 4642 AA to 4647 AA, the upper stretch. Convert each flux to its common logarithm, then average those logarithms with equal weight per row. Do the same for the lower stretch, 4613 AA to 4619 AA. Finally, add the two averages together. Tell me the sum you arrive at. 1.88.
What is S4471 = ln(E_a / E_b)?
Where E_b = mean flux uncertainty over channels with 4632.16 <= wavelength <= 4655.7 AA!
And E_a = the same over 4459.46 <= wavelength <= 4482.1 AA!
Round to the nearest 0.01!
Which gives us 0.15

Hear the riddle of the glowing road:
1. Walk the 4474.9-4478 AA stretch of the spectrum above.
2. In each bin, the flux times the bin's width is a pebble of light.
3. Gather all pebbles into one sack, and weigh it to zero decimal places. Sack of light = 26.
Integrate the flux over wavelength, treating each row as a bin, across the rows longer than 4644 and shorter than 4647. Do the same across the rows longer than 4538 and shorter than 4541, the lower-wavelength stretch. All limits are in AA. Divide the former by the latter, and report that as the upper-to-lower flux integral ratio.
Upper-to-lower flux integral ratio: 1.0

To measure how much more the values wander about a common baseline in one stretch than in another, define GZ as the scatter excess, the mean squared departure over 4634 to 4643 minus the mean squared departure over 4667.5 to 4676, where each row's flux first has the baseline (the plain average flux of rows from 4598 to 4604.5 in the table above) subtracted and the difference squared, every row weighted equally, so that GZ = -27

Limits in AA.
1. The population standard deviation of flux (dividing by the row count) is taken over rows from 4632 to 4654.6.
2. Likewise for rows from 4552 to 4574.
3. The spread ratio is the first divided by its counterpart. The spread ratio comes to 0.62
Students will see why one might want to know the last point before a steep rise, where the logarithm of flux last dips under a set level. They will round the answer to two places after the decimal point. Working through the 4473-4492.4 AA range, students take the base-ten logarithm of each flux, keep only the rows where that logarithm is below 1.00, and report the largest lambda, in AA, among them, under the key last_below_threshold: 4490.90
